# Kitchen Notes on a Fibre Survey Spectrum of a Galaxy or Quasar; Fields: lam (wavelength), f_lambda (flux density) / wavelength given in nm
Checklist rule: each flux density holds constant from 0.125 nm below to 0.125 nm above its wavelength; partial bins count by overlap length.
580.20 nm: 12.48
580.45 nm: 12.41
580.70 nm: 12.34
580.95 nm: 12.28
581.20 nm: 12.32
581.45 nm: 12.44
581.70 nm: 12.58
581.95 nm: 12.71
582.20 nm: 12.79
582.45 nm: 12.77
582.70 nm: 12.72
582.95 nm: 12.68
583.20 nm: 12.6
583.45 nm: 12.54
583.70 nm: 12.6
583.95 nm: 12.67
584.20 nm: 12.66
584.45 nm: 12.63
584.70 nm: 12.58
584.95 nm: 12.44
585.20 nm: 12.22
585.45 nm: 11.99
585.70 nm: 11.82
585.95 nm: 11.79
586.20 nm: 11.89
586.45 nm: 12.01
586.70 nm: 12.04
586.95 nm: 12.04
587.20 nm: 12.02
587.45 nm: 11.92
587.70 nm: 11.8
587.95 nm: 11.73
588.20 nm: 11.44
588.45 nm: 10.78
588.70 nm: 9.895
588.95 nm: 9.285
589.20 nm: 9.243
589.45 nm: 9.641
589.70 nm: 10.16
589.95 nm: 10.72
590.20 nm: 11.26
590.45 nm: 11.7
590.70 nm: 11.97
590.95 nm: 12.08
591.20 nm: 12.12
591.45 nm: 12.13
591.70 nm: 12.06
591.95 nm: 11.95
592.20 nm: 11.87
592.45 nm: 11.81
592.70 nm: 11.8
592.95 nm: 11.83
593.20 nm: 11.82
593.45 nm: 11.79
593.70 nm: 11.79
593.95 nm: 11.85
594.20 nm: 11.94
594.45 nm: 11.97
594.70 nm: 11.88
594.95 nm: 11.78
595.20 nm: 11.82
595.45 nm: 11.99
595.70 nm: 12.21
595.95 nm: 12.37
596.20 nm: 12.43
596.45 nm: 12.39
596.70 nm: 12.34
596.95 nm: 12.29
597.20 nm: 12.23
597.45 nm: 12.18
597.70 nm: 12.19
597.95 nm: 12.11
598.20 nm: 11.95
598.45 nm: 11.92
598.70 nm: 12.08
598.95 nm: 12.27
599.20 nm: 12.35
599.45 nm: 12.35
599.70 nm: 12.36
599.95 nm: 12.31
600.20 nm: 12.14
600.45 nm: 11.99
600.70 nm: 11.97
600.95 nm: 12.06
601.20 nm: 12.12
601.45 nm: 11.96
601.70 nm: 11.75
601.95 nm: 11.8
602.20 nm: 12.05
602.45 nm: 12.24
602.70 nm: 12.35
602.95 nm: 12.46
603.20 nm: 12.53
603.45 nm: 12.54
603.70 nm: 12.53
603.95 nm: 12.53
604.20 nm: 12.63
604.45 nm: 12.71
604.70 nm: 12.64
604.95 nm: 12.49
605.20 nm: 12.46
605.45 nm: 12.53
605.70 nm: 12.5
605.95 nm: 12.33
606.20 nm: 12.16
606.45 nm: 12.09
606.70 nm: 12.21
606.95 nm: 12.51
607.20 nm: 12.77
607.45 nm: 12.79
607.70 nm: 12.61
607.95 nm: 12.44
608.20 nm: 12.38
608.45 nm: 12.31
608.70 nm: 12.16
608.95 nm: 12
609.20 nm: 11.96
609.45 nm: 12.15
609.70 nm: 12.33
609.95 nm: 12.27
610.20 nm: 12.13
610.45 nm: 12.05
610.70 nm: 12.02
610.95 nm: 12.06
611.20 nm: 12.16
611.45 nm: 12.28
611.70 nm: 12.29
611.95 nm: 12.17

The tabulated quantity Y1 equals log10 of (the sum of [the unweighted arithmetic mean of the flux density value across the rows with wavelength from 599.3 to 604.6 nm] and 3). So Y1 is 1.18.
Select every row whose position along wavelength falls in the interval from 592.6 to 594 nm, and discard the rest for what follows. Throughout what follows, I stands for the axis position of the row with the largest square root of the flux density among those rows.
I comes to 593.95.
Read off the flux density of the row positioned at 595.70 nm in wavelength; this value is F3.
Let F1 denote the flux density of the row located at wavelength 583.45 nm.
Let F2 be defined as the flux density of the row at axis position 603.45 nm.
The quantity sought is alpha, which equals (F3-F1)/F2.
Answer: -0.026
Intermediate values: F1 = 12.54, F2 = 12.54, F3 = 12.21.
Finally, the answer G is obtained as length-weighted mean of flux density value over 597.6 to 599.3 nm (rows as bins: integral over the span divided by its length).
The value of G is 12.12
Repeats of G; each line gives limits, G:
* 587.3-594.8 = 11.41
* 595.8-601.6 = 12.19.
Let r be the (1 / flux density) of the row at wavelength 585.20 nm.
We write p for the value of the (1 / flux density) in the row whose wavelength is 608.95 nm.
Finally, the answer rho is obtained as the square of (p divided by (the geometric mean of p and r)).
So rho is 1.02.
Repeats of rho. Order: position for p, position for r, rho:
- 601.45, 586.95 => 1.01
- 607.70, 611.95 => 0.97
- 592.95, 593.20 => 1.00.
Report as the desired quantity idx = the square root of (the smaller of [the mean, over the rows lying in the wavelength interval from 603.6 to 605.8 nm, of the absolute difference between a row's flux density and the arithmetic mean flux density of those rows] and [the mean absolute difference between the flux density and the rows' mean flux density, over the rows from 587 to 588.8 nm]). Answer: 0.26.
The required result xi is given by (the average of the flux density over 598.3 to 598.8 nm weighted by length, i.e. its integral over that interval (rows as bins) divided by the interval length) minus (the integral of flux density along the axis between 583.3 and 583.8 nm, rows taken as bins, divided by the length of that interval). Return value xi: -0.6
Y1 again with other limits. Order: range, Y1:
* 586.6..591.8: 1.15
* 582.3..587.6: 1.19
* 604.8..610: 1.19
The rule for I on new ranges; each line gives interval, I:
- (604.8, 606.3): 605.45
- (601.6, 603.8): 603.45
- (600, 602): 600.20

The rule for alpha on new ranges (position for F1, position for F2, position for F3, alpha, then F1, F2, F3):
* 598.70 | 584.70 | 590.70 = -0.009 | 12.08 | 12.58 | 11.97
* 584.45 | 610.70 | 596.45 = -0.020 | 12.63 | 12.02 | 12.39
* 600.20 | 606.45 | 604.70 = 0.041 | 12.14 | 12.09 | 12.64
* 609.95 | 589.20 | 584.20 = 0.042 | 12.27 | 9.243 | 12.66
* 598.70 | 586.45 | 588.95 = -0.233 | 12.08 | 12.01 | 9.285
